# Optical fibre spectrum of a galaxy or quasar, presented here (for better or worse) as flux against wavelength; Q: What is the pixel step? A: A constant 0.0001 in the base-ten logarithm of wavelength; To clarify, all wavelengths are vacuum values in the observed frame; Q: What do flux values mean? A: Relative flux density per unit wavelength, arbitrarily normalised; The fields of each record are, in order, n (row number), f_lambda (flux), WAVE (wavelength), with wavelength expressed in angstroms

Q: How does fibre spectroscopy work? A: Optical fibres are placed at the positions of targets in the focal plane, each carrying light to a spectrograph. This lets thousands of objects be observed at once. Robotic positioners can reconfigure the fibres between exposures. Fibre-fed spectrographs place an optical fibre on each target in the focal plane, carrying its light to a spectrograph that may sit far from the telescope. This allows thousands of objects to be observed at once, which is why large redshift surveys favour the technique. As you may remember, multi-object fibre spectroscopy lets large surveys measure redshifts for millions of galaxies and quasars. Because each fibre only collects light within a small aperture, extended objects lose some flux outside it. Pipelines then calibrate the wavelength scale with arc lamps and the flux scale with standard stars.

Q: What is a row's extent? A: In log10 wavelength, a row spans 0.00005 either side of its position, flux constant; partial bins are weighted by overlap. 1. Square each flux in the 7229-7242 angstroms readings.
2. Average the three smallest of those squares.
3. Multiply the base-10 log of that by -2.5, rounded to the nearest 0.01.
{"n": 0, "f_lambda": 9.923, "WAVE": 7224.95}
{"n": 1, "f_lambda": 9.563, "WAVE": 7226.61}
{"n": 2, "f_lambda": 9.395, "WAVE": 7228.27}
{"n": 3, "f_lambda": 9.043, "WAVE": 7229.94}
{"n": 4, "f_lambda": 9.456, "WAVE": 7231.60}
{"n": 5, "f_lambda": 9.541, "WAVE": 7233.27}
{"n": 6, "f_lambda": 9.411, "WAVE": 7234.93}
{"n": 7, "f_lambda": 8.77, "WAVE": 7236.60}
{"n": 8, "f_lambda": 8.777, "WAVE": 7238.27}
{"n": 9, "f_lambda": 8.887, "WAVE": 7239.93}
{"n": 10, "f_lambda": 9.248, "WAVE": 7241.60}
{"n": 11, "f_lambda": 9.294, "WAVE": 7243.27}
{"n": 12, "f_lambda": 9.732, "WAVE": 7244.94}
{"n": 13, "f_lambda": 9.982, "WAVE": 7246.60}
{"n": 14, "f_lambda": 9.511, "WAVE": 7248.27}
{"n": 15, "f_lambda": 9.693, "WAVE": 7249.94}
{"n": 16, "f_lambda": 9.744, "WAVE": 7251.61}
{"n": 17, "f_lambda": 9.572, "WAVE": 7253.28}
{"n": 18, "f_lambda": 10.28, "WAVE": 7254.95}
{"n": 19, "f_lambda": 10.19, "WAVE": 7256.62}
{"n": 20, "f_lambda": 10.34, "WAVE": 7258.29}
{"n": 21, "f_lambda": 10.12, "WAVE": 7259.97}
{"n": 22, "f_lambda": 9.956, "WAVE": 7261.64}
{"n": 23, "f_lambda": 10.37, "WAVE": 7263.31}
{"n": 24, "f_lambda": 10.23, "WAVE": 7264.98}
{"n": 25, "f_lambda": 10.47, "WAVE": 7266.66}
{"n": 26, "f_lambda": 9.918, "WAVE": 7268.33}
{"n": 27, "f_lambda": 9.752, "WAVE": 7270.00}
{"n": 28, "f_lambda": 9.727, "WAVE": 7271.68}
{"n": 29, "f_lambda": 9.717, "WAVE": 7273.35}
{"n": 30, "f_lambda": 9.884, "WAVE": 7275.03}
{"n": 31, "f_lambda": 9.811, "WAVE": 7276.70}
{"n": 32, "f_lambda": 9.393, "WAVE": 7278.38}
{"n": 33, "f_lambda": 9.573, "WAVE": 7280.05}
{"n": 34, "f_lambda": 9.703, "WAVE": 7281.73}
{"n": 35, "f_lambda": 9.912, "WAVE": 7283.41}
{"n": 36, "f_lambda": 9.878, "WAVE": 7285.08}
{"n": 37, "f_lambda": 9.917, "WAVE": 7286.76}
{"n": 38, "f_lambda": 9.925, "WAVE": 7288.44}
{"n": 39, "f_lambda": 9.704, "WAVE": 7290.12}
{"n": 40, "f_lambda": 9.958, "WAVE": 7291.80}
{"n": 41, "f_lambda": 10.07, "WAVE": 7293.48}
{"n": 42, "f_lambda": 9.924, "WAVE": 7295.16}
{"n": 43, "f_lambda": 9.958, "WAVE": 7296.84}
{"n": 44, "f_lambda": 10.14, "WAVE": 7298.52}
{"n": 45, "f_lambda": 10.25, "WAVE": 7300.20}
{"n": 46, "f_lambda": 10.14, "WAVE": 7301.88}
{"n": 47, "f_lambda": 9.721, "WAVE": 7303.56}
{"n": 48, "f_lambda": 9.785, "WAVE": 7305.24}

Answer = -4.73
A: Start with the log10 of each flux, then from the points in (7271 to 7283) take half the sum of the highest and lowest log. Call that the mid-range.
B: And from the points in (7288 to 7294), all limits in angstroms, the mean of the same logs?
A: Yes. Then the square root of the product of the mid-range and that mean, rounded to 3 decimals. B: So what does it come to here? 0.990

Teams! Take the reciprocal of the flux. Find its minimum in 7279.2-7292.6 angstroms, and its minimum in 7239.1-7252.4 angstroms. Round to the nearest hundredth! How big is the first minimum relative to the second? 1.00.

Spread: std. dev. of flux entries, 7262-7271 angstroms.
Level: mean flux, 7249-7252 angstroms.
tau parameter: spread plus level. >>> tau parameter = 10.0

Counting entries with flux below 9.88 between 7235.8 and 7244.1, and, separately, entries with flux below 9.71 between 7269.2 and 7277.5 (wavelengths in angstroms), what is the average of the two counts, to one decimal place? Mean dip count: 2.5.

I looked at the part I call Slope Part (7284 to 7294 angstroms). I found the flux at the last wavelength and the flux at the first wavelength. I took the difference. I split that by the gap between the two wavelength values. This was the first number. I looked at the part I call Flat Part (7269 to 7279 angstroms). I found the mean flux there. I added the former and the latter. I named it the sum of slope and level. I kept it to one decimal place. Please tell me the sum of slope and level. 9.7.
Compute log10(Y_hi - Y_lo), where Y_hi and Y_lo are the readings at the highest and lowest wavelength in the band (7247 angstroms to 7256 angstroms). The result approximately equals -0.11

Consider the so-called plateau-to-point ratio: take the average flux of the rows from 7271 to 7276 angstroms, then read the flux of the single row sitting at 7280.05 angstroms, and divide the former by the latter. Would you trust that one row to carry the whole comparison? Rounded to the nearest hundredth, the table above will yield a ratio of 1.02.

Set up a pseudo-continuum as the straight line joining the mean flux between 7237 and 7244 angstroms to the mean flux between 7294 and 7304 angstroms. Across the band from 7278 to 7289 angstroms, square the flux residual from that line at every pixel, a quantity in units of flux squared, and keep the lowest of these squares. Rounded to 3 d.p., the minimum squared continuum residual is 0.001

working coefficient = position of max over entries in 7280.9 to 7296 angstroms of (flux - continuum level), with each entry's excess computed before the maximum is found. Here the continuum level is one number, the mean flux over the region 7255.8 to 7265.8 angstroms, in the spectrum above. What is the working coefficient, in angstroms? 7293.48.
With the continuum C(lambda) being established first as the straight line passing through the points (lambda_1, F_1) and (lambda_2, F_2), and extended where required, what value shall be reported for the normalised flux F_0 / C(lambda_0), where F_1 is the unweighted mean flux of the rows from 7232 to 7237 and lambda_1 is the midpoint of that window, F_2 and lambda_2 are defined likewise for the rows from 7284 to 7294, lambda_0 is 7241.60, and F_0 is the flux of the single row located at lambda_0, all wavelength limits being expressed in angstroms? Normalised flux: 0.99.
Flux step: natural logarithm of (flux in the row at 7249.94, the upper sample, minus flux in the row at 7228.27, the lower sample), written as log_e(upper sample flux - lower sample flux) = -1.2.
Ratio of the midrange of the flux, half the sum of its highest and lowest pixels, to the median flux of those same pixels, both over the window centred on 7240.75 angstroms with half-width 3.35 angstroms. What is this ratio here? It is 1.00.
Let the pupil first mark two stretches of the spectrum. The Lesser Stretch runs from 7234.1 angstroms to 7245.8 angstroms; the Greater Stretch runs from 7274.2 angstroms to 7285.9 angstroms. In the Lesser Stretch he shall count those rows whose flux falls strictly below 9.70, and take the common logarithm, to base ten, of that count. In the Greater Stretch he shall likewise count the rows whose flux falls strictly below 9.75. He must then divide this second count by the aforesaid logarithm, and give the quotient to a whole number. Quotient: 4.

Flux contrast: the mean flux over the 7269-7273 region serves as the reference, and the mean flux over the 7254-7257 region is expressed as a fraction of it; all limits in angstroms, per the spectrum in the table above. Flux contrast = 1.05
